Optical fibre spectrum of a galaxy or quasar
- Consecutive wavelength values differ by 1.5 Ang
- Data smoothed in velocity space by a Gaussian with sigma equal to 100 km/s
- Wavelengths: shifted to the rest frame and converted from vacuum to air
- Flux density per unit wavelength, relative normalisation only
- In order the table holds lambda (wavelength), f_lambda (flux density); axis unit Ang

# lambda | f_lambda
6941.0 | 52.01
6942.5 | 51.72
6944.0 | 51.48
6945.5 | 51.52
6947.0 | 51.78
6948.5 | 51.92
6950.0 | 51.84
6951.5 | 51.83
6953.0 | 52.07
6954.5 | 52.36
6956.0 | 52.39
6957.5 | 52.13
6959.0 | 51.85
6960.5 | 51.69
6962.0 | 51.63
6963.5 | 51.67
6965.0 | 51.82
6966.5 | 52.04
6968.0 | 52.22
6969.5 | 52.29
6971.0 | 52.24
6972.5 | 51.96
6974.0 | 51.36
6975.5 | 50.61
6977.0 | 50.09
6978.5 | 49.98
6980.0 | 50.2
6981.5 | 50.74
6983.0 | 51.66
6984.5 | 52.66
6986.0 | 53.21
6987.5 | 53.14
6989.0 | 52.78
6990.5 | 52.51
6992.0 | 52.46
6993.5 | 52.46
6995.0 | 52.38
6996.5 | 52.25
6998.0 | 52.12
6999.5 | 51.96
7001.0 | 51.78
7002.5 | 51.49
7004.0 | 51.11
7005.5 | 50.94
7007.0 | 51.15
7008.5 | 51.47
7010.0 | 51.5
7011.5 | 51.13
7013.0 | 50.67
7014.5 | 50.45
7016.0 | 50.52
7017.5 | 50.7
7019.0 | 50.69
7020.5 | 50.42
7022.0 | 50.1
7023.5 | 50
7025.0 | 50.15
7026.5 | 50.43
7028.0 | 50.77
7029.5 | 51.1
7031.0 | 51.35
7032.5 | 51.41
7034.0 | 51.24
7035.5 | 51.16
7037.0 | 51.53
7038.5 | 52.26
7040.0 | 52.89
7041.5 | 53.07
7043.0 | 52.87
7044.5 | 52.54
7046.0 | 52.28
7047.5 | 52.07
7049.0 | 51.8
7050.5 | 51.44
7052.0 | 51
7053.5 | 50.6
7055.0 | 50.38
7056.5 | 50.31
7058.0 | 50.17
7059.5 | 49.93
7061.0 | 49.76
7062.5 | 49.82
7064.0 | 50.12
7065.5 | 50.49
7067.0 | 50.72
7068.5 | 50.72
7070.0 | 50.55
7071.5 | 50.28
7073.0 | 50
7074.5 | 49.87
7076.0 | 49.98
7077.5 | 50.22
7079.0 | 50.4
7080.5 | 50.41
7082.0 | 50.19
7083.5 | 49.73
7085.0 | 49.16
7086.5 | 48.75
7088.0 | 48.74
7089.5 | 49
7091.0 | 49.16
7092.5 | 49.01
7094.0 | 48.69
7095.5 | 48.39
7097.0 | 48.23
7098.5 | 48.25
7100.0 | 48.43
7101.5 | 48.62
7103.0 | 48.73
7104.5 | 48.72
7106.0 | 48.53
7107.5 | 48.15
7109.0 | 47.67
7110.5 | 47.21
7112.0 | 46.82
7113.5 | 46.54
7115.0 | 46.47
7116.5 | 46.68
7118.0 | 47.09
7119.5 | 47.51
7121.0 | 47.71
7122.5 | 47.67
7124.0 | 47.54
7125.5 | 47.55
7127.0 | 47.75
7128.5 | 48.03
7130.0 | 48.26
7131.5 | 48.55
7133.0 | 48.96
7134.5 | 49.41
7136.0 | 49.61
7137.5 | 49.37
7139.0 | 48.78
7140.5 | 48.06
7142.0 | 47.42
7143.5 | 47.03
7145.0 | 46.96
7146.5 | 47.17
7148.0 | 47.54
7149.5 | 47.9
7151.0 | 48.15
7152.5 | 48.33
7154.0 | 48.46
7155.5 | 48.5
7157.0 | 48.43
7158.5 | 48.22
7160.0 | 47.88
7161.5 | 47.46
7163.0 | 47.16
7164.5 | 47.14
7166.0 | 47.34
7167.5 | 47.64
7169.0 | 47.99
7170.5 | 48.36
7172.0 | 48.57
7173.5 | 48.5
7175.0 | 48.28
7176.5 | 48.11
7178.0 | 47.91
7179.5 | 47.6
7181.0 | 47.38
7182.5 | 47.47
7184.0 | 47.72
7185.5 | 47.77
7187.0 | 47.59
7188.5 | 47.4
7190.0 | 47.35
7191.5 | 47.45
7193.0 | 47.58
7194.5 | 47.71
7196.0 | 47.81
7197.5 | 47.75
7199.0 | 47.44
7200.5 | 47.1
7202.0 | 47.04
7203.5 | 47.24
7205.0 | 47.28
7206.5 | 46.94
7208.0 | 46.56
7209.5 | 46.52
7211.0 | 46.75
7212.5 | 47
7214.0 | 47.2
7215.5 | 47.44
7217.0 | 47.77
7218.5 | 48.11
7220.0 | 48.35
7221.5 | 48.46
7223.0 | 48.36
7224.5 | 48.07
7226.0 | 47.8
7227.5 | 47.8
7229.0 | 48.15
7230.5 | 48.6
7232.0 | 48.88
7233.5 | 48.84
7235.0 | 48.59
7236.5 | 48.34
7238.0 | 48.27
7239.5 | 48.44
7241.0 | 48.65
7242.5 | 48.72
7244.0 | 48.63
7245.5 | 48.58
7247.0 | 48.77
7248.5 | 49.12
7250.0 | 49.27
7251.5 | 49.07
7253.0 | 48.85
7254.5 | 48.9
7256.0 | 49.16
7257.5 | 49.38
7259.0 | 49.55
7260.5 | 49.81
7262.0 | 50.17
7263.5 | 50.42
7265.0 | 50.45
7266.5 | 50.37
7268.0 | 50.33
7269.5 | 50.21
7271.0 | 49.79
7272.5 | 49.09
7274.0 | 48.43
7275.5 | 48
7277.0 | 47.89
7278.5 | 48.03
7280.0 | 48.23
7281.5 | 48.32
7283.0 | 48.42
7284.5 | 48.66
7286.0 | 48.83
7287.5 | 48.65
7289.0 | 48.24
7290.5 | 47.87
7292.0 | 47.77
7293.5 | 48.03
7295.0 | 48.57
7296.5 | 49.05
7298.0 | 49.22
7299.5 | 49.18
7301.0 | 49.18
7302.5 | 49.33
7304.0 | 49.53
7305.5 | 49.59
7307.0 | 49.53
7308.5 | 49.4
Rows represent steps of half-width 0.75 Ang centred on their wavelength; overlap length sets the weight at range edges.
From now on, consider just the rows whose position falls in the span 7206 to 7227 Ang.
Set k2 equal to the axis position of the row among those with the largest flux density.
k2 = 7221.5 Ang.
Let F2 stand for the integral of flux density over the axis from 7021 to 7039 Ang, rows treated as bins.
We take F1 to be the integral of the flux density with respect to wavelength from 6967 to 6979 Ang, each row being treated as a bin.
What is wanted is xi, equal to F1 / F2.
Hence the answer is 0.7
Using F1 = 617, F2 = 917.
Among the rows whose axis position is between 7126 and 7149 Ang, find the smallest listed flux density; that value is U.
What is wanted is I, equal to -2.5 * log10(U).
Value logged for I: -4.18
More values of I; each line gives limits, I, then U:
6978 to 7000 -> -4.25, 49.98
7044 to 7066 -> -4.24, 49.76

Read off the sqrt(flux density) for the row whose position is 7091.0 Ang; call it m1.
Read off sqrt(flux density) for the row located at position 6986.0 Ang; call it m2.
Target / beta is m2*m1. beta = 51.1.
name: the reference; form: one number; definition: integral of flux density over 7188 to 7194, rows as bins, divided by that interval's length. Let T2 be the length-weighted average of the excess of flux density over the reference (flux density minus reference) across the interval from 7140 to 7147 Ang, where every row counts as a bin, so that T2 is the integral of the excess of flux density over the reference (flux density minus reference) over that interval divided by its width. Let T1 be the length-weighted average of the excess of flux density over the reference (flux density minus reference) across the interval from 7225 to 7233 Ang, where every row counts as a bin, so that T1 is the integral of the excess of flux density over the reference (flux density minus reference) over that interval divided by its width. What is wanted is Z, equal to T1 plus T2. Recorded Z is 1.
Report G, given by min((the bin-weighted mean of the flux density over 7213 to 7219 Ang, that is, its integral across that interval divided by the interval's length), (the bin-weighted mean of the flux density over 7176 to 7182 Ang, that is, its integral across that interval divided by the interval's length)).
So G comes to 47.6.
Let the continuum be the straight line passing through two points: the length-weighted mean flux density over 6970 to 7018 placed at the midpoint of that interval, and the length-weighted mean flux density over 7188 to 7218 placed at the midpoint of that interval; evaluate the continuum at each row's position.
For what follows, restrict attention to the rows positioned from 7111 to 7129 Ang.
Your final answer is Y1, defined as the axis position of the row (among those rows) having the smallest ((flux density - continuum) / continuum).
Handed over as 7115.0 Ang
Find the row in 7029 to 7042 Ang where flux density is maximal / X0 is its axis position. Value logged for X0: 7041.5 Ang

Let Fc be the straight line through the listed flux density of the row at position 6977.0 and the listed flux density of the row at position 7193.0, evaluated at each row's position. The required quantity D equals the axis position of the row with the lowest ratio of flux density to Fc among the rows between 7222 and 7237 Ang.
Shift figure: 7226.0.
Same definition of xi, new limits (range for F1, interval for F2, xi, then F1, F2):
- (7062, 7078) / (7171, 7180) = 1.9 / 804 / 434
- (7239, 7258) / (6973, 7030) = 0.3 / 929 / 2924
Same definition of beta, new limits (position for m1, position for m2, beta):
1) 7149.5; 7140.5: 48.0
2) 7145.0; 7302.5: 48.1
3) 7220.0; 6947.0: 50.0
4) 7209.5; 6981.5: 48.6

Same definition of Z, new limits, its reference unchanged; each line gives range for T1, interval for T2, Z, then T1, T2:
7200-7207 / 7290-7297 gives 0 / -0.3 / 0.8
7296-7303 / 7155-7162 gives 2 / 1.7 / 0.6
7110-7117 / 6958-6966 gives 4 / -0.7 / 4.3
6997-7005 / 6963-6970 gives 9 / 4.2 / 4.6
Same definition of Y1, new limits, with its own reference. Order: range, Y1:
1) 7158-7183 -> 7163.0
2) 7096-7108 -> 7097.0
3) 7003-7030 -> 7023.5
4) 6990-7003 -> 7002.5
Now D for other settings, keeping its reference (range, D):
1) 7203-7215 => 7209.5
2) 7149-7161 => 7149.5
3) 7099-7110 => 7109.0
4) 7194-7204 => 7202.0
